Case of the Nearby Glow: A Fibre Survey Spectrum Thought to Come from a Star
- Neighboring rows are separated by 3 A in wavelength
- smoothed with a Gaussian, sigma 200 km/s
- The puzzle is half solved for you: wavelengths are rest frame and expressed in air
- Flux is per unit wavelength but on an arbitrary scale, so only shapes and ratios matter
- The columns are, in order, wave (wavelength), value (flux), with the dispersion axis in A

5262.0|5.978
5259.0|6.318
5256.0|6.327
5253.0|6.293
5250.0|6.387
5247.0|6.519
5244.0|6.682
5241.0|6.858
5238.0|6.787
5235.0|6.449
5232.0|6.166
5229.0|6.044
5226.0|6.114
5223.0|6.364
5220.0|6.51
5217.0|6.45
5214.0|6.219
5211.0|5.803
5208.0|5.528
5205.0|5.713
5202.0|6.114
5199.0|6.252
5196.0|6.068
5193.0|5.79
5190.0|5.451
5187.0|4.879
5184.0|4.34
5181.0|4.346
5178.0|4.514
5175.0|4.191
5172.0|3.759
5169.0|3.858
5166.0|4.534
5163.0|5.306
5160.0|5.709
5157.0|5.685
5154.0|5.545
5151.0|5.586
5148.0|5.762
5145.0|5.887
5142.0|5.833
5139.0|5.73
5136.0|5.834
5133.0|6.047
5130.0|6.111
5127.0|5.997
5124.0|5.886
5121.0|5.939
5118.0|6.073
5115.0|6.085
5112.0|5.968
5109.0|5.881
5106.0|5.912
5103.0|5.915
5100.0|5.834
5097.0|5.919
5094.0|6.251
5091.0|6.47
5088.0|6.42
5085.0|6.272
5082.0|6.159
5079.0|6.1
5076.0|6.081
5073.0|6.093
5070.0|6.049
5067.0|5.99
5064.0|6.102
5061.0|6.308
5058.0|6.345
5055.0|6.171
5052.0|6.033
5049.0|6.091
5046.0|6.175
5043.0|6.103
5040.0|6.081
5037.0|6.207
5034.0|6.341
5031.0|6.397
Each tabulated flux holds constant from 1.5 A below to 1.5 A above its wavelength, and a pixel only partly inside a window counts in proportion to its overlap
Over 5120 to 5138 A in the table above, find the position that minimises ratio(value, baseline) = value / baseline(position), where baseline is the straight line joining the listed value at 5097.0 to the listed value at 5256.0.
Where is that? 5136.0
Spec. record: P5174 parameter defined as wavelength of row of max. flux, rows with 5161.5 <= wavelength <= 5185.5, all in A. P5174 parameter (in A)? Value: 5163.0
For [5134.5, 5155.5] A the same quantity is 5145.0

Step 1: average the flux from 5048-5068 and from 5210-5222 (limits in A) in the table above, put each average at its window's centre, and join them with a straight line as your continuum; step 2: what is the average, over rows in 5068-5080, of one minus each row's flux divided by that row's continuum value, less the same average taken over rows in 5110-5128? -0.019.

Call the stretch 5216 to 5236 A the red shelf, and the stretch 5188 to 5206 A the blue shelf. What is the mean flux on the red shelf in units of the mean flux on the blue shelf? 1.07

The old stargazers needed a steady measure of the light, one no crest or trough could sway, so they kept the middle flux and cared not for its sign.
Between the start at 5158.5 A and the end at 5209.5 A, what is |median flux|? 5.31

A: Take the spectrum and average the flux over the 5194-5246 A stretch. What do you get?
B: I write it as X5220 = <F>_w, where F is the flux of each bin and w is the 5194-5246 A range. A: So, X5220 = 6.24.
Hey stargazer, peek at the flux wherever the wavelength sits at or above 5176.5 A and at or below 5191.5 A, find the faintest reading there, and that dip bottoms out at 4.34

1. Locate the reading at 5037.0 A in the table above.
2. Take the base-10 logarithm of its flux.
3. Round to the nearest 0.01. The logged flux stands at 0.79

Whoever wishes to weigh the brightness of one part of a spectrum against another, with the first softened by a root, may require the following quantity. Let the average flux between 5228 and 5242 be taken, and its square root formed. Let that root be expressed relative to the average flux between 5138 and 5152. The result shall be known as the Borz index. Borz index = 0.441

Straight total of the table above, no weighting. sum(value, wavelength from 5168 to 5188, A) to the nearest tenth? 29.9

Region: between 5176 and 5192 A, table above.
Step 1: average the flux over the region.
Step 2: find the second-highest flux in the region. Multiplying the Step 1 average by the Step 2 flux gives 23.0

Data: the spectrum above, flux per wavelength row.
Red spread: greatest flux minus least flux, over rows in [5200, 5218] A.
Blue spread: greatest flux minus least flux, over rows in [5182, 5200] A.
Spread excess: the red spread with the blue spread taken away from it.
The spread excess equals -0.99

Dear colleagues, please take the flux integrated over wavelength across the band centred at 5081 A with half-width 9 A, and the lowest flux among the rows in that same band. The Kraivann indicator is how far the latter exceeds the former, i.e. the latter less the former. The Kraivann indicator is -105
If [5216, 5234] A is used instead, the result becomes -107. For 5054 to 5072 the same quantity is -105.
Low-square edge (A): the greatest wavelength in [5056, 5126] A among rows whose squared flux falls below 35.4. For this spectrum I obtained 5124.0 A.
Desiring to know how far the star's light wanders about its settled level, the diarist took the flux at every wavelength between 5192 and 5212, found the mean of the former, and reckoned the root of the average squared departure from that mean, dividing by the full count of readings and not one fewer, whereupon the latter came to 0.2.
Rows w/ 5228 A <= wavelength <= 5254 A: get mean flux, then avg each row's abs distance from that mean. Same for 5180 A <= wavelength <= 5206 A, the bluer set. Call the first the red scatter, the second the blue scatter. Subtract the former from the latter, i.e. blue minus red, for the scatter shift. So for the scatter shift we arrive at 0.4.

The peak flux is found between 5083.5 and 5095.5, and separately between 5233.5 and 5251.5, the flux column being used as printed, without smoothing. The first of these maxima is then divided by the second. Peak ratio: 0.94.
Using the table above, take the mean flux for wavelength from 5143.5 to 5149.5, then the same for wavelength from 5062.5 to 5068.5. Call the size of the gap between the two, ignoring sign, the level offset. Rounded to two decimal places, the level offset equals 0.22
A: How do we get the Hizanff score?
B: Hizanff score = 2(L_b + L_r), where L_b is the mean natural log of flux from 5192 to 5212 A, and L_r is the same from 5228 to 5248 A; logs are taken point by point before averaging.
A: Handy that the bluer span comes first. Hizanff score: 7.29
